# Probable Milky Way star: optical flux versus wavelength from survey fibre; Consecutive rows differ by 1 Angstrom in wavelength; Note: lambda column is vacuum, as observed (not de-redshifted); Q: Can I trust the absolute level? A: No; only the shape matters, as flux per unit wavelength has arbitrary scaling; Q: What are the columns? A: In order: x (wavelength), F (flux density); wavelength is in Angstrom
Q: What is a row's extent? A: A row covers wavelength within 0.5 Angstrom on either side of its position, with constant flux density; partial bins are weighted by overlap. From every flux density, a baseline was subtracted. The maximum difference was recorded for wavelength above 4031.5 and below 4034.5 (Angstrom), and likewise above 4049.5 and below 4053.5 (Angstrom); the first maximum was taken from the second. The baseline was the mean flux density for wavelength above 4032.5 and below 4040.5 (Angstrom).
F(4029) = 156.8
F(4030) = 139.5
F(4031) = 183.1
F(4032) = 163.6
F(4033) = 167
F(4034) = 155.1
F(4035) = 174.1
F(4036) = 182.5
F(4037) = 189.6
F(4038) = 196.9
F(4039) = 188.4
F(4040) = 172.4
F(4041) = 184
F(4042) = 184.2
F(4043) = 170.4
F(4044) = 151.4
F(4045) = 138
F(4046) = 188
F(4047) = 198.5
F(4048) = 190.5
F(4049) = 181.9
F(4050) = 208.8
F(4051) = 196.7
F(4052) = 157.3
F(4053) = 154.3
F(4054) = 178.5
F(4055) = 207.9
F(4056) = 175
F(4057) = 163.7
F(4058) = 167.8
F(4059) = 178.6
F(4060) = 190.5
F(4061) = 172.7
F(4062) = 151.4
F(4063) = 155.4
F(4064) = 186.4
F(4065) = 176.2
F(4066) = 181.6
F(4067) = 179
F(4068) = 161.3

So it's 42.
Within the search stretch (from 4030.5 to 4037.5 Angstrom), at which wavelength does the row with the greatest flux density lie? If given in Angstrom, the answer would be 4037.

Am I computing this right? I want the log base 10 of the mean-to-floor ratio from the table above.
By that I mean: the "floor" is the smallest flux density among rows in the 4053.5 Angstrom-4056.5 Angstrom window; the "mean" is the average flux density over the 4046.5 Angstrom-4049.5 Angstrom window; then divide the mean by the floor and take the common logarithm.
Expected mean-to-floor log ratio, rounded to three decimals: 0.036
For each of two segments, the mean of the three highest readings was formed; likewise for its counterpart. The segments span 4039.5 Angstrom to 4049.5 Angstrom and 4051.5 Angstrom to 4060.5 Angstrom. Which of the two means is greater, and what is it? 192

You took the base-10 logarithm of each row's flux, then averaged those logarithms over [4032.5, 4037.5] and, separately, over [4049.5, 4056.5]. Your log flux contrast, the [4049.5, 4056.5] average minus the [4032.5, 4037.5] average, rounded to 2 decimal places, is 0.02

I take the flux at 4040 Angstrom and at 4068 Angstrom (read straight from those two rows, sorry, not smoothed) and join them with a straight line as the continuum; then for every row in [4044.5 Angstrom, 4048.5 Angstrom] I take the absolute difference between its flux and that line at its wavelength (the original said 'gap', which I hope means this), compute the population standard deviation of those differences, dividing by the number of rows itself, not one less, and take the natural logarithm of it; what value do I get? 1.8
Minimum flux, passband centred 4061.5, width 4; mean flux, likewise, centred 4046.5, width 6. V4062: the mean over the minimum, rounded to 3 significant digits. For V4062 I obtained 1.15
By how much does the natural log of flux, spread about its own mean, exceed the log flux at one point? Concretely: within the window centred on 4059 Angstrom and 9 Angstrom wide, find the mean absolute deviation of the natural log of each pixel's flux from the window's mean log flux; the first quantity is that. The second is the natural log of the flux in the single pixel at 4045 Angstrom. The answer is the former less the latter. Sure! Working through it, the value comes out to -4.85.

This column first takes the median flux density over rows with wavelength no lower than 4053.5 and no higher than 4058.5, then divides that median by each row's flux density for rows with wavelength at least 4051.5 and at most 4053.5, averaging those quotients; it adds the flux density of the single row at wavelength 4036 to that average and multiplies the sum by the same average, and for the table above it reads 206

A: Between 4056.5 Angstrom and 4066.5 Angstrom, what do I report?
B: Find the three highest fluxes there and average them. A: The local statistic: 186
